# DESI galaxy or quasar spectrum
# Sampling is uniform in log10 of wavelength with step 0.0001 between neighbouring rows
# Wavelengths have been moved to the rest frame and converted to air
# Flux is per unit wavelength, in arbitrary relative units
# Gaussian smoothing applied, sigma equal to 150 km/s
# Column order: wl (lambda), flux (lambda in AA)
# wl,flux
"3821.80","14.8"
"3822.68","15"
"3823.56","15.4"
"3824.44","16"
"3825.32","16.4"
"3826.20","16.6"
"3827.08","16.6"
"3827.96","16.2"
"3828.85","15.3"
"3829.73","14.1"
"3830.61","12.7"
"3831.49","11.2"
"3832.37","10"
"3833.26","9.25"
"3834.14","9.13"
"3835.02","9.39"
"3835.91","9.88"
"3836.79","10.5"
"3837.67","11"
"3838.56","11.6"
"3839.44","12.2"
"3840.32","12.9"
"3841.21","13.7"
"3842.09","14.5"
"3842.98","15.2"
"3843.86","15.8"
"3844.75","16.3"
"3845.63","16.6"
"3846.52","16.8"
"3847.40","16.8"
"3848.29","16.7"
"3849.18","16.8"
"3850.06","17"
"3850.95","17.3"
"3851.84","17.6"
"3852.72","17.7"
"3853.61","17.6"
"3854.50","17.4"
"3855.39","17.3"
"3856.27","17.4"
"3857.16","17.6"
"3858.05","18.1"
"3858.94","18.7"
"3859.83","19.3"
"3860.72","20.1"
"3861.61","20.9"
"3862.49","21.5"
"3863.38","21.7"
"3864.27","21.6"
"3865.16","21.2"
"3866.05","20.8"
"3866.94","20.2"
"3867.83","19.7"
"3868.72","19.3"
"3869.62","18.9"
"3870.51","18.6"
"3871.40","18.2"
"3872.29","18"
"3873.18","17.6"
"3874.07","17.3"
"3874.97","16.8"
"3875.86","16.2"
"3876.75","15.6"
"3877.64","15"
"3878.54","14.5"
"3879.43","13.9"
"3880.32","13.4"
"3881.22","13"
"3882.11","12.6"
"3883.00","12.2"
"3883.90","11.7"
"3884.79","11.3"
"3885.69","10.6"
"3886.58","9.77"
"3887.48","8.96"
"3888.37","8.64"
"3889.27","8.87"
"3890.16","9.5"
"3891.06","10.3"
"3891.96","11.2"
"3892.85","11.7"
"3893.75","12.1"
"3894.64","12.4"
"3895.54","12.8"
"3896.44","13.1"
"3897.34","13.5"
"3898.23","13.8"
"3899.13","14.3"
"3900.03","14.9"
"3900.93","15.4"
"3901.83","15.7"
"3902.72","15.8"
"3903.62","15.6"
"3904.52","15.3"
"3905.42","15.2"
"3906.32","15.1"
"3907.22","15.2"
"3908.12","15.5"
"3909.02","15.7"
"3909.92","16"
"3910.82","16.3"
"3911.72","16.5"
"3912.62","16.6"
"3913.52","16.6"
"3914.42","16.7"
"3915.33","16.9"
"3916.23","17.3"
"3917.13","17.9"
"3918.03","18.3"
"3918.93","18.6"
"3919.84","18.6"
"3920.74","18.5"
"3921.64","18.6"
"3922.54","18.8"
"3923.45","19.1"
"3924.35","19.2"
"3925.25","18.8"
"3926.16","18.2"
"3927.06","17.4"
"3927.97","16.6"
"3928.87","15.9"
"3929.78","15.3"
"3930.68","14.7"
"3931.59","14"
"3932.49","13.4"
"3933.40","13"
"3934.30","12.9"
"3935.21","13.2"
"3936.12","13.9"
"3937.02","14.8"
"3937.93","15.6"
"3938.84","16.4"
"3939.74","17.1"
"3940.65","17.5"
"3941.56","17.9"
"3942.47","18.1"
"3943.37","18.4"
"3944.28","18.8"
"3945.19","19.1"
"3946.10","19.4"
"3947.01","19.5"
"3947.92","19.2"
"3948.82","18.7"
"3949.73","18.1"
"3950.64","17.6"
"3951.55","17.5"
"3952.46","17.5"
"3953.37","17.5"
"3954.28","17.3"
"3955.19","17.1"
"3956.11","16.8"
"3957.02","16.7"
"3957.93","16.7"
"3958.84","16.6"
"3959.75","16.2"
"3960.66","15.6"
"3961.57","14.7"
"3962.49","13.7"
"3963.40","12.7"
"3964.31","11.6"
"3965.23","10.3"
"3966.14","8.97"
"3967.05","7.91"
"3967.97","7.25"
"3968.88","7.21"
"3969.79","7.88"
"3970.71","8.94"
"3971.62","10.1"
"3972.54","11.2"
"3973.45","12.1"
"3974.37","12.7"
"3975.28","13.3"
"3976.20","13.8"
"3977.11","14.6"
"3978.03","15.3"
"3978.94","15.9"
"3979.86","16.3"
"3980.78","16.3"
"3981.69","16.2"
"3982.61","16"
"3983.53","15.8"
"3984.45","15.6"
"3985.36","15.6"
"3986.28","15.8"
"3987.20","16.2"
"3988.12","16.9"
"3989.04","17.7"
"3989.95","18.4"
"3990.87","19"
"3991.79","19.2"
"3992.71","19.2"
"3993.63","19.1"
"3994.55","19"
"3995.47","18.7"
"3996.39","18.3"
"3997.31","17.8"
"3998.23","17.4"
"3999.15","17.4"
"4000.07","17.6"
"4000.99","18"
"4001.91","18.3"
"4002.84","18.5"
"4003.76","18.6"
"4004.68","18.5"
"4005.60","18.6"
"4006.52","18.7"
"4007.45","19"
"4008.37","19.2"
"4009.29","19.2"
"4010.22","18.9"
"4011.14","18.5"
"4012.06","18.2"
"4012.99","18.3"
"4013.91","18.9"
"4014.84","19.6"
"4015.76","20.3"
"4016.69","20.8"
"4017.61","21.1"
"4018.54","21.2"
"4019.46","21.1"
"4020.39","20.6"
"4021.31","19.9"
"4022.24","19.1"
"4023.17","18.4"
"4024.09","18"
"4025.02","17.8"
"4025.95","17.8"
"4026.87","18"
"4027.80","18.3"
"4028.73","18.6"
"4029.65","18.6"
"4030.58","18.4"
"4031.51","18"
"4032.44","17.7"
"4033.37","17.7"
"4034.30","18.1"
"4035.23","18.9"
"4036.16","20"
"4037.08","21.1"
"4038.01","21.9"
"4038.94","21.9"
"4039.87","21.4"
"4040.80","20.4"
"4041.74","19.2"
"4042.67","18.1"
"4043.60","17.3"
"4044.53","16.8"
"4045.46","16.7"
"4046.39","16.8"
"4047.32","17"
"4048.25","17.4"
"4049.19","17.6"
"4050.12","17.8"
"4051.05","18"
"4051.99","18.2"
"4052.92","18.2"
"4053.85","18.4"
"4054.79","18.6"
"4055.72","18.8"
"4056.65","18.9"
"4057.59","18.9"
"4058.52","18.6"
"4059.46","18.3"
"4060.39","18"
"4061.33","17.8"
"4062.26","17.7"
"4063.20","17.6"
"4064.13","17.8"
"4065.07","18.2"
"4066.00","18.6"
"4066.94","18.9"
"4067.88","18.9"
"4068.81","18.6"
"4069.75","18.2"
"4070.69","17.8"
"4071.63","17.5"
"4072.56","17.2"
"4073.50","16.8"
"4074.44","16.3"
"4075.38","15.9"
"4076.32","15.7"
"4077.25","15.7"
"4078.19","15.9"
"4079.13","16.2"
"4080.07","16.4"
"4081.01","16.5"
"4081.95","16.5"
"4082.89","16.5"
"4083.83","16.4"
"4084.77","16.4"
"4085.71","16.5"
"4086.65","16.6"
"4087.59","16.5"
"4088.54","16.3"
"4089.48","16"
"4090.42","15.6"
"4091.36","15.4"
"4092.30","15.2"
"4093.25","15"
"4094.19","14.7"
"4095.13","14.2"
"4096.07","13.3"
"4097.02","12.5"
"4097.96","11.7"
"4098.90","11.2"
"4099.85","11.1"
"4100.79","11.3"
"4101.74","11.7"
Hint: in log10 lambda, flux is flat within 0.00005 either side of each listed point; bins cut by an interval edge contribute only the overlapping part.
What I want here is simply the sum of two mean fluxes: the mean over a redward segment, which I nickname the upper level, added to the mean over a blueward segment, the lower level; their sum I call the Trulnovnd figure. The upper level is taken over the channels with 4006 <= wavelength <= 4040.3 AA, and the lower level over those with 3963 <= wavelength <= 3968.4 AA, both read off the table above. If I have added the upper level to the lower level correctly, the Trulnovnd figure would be 29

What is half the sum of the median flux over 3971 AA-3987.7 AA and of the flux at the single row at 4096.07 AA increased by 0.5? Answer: 14.7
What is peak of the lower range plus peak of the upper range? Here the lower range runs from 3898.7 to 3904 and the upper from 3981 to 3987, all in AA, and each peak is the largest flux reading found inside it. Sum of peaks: 32.0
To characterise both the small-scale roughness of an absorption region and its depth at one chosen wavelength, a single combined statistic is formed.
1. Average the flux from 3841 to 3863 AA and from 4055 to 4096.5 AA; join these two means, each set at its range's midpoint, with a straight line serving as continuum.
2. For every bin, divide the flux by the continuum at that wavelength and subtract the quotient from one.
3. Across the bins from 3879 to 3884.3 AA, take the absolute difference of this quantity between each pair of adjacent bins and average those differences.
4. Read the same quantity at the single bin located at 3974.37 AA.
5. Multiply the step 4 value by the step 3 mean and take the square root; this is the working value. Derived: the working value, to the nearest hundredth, 0.08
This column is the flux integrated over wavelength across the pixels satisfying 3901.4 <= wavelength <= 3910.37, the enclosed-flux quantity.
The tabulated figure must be 139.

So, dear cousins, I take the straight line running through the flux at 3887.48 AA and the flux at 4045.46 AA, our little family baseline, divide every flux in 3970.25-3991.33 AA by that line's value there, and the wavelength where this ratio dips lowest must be 3970.71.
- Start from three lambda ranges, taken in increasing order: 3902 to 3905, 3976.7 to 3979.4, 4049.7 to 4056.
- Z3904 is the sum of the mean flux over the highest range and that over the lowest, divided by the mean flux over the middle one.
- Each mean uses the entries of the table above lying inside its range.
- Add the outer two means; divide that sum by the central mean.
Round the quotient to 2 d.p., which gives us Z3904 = 2.22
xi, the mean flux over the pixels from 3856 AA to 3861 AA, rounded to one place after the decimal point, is 18.5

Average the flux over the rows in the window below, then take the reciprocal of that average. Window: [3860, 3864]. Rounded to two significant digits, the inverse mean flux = 0.048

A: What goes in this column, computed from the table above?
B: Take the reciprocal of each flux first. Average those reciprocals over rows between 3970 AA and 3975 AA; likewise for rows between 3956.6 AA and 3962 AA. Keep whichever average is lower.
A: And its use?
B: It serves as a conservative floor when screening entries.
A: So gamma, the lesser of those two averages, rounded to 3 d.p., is 0.062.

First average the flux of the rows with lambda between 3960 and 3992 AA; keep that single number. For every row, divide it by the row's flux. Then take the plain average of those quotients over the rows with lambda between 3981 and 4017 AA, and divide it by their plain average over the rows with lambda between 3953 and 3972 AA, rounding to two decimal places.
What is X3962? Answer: 0.65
